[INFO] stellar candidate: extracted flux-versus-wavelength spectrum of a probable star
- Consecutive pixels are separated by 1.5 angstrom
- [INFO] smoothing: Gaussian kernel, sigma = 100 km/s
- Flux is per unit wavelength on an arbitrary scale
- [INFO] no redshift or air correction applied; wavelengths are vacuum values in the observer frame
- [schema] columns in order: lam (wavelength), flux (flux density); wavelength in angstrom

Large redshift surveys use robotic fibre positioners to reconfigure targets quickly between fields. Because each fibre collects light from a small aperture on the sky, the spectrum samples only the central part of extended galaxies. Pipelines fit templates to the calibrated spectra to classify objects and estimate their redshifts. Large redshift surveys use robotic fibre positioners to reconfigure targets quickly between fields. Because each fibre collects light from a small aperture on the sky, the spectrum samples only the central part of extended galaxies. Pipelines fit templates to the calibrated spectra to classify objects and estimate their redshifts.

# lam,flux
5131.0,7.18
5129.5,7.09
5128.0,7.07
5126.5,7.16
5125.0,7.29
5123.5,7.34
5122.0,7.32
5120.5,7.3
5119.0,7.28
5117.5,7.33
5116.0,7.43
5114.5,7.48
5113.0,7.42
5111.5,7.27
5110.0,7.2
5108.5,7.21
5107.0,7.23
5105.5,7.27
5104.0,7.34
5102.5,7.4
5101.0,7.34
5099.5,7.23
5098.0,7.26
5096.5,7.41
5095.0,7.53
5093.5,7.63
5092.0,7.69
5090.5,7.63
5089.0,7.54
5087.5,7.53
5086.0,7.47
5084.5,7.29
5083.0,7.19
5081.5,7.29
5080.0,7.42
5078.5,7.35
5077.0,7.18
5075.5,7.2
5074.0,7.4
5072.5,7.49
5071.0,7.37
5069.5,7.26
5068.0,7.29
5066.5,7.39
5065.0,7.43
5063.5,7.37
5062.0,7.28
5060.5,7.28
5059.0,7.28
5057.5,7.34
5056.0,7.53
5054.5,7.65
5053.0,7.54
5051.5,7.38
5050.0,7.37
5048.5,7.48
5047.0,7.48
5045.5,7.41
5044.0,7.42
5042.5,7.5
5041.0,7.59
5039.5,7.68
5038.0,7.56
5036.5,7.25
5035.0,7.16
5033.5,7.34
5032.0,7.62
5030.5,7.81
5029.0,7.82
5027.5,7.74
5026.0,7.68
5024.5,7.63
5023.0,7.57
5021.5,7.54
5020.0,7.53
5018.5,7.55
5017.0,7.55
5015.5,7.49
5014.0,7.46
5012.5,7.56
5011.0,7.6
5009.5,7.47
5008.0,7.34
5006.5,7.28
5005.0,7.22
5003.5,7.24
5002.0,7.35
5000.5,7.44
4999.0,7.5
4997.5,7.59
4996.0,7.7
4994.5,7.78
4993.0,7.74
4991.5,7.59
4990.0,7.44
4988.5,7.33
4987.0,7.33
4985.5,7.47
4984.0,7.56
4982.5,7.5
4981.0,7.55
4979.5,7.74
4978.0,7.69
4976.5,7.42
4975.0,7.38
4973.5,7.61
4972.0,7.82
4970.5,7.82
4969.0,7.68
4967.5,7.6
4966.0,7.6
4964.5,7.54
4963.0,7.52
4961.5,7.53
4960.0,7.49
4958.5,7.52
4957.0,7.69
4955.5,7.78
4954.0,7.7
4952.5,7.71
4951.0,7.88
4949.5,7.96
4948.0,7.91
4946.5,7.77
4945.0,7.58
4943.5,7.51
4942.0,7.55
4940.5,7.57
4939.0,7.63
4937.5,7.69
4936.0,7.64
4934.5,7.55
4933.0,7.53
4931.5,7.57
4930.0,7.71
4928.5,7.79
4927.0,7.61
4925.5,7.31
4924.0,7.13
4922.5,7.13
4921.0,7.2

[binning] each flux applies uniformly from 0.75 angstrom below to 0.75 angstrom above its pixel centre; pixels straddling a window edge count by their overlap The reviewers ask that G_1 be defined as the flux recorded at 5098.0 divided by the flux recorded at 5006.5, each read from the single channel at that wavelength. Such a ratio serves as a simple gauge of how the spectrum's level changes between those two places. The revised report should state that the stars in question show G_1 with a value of 1.00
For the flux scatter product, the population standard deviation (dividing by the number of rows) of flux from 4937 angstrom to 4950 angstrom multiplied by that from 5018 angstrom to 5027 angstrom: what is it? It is 0.0083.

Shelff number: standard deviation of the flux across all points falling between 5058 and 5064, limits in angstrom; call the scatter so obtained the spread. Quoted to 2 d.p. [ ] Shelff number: 0.04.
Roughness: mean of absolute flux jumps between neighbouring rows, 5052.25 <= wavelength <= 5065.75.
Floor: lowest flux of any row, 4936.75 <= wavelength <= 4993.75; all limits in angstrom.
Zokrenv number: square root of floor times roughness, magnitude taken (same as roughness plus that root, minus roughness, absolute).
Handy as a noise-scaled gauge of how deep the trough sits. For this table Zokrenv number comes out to 0.760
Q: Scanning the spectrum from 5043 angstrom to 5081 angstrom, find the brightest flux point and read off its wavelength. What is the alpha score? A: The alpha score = 5054.5 angstrom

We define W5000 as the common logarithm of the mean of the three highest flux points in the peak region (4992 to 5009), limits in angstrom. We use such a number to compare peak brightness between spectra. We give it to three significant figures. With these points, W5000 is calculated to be 0.889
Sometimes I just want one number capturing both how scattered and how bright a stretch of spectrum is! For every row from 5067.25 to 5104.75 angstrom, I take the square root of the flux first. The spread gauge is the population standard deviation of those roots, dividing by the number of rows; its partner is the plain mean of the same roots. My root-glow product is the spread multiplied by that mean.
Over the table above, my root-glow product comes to 0.0707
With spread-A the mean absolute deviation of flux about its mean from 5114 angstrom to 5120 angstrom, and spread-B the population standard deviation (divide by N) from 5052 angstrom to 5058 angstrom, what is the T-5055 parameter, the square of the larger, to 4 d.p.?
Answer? 0.0124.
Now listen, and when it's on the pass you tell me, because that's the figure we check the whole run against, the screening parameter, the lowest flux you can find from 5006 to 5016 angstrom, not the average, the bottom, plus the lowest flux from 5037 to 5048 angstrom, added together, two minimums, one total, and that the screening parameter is 14.7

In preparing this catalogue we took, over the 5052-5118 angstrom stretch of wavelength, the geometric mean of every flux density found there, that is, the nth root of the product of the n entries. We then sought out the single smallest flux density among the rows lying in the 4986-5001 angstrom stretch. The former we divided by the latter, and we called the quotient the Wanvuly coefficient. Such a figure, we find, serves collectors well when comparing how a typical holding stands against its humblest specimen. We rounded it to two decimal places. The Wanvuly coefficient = 1.01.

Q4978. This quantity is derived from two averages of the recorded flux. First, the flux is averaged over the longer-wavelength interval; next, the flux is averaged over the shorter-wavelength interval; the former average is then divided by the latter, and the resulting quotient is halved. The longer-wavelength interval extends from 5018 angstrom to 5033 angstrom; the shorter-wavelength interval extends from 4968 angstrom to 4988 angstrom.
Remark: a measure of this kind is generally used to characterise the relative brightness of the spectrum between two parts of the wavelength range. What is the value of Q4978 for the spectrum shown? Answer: 0.504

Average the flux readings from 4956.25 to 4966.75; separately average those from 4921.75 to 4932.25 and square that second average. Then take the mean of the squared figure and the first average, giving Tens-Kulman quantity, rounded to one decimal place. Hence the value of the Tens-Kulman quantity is 31.6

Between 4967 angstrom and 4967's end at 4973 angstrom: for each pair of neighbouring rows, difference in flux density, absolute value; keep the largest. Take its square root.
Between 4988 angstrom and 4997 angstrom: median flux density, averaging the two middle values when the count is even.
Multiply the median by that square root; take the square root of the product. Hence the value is 1.69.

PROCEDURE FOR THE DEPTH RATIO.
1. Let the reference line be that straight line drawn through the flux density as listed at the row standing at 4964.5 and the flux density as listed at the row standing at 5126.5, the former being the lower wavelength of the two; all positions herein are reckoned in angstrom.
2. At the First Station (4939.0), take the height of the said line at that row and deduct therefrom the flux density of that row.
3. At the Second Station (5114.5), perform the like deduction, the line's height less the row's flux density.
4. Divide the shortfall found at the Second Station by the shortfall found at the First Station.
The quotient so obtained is 10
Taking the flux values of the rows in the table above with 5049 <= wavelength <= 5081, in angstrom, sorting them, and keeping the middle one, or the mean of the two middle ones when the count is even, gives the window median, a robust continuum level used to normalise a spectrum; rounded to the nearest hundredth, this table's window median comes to 7.37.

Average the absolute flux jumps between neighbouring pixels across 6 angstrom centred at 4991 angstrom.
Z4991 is 0.14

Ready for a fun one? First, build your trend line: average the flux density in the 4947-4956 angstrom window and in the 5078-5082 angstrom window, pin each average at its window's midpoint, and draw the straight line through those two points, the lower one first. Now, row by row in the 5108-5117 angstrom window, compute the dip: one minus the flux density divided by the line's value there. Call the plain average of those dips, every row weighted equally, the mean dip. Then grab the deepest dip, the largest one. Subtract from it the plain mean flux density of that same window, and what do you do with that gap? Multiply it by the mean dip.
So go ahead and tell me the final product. 0.10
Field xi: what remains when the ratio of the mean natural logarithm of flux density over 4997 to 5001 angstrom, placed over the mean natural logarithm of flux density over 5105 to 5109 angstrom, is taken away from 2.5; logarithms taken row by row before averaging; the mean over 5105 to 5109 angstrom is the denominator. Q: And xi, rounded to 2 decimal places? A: 1.48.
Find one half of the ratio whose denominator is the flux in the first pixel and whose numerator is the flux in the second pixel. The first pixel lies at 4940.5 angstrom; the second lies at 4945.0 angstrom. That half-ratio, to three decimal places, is 0.501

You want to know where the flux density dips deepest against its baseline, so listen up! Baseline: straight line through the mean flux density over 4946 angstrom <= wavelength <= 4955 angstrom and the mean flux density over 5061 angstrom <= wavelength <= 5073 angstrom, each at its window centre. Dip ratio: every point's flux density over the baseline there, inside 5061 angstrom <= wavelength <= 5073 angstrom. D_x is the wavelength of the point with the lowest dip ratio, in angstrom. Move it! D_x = 5062.0 angstrom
